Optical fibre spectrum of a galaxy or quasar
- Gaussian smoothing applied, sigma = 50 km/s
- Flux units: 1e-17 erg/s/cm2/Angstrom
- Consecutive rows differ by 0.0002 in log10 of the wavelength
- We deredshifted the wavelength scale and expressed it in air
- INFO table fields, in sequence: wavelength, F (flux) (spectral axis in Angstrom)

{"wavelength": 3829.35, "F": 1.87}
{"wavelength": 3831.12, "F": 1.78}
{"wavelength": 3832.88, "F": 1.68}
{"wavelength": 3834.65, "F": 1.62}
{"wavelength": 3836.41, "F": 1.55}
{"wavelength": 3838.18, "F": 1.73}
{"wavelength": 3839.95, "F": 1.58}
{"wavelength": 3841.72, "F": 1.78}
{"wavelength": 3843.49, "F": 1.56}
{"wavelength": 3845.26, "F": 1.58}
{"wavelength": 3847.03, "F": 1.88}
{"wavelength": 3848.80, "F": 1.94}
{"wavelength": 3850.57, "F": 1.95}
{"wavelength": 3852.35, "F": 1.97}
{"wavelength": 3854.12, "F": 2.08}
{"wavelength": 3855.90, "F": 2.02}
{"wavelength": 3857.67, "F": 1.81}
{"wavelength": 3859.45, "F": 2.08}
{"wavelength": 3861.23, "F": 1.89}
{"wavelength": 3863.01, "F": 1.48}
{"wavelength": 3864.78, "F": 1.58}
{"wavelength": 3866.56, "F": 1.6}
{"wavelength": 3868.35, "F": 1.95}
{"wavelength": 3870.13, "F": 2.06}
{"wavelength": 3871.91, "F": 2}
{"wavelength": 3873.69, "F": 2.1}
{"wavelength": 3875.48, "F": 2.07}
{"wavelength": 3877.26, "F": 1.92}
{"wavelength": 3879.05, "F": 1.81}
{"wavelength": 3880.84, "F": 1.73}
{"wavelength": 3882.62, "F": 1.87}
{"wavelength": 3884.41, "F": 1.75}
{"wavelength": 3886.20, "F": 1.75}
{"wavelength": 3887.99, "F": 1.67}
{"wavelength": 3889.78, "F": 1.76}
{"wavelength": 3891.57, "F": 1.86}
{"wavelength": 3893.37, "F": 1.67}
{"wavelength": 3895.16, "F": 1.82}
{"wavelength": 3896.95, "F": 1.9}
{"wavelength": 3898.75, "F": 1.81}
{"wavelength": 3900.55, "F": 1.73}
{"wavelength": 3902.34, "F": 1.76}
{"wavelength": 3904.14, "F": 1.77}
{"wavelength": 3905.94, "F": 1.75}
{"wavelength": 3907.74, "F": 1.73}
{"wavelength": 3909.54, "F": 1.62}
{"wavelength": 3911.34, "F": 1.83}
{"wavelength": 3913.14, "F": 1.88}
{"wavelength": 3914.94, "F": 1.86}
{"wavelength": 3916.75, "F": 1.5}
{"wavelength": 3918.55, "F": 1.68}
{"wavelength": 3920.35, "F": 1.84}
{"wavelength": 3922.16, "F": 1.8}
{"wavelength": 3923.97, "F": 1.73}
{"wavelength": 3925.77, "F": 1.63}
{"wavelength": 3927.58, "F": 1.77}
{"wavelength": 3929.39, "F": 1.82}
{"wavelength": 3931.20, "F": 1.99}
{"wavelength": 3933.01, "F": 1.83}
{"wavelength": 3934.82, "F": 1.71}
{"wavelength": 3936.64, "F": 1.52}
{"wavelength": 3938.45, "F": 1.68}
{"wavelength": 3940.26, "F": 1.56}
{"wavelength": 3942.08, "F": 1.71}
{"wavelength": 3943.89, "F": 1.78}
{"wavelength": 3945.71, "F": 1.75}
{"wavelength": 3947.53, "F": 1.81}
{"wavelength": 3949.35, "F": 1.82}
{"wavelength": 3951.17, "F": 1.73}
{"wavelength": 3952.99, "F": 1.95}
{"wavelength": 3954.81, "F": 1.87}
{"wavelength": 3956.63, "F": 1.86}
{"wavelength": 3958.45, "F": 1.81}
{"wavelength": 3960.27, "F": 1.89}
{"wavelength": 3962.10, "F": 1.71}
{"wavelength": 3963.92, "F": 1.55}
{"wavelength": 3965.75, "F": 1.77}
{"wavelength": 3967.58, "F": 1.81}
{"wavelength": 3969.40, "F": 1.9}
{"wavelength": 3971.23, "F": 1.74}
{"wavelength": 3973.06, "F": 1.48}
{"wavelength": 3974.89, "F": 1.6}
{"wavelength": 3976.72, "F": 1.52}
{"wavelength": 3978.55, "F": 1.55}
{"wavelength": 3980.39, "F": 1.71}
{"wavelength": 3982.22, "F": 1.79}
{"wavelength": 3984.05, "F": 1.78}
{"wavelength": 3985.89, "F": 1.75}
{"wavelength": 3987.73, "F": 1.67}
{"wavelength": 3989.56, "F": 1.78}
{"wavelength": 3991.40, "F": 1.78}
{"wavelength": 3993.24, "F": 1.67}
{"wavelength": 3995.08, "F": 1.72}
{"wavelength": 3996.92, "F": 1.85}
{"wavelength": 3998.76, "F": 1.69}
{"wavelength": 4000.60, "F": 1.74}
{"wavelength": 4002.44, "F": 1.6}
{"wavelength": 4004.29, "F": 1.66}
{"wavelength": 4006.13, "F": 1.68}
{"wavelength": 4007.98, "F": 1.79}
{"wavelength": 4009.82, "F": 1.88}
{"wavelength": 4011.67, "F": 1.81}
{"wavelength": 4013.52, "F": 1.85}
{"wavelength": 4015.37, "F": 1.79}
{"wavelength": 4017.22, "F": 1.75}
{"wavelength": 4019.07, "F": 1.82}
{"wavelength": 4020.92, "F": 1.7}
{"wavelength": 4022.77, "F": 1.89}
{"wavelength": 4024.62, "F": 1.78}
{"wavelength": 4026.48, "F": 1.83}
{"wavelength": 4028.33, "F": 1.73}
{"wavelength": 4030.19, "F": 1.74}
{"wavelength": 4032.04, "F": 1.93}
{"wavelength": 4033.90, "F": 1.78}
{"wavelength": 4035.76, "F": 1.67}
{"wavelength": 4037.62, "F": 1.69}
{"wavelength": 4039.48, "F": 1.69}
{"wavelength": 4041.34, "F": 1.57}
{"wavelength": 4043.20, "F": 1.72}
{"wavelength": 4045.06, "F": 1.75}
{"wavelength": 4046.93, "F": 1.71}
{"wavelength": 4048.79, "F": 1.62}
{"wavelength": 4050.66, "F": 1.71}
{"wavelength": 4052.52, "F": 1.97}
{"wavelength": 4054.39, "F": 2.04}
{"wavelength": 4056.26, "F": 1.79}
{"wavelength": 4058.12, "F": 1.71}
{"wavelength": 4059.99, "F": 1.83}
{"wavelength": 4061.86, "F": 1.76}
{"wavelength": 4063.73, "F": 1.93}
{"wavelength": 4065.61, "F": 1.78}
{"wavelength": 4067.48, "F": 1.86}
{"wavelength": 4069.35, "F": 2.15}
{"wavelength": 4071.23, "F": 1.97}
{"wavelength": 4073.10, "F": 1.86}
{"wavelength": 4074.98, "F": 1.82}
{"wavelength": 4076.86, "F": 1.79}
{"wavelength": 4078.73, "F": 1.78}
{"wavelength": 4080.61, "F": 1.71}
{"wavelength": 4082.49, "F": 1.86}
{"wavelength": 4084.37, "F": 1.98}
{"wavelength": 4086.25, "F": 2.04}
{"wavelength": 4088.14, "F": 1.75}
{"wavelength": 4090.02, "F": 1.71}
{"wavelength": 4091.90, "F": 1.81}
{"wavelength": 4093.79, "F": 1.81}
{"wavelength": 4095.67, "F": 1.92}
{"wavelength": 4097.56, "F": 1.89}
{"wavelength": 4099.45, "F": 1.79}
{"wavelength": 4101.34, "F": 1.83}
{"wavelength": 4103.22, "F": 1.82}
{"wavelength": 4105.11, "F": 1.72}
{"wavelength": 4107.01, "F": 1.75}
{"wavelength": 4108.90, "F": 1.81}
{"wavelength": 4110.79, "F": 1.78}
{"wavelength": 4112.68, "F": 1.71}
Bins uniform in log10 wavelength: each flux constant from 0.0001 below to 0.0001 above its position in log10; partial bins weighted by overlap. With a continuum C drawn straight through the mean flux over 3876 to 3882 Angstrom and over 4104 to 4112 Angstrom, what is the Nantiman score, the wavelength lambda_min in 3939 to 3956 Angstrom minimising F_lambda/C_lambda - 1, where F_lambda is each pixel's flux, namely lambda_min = 3940.26 Angstrom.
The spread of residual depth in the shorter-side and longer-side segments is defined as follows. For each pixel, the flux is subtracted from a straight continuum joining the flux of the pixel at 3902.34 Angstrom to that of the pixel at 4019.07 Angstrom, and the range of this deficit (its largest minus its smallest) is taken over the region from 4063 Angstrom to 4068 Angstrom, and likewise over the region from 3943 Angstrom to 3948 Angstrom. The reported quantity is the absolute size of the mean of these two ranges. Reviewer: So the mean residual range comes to 0.105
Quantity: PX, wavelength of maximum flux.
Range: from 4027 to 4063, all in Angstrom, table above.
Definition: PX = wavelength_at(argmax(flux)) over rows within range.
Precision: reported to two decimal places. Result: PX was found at 4054.39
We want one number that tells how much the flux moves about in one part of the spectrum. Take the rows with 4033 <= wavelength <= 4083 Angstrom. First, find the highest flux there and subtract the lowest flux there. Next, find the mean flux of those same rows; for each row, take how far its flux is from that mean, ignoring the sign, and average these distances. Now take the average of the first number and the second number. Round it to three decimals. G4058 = 0.339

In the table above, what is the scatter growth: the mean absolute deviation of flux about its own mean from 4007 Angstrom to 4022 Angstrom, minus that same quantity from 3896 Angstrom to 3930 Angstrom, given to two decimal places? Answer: -0.03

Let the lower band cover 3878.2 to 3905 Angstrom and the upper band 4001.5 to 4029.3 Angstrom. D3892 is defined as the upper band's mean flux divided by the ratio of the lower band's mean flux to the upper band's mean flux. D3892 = 1.76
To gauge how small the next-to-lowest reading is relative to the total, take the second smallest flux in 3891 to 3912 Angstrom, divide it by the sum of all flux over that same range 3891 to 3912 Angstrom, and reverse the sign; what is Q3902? -0.079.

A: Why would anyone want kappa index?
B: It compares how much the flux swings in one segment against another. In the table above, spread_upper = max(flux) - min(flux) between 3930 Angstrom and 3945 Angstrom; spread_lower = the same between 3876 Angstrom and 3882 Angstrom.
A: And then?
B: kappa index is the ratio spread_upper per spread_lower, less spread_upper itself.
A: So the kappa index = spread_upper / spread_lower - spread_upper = 2.0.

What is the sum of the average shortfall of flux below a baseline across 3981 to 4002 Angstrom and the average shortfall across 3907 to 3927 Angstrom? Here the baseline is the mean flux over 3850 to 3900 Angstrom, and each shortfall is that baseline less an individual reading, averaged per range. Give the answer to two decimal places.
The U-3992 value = 0.23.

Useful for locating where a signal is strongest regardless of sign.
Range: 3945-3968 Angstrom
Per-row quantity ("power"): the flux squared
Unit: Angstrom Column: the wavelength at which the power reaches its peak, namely 3952.99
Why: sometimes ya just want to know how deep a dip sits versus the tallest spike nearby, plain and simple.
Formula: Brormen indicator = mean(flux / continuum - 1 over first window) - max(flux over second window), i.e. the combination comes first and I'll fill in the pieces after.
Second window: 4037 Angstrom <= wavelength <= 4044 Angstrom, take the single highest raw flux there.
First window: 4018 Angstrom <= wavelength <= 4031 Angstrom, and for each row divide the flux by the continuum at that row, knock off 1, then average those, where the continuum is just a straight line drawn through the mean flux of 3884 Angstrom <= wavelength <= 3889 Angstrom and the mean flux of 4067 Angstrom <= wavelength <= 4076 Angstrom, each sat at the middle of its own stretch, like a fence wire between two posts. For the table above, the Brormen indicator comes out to -1.77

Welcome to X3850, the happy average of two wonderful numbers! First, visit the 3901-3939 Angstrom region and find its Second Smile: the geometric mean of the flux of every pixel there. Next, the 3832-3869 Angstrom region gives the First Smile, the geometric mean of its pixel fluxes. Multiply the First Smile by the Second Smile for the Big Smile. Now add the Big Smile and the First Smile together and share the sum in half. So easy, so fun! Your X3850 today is 2.42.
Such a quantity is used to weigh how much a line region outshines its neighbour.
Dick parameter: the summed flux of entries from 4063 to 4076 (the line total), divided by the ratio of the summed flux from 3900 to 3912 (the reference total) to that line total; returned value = 14.7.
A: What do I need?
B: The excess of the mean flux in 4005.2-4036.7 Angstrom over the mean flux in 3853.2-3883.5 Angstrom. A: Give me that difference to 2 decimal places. -0.10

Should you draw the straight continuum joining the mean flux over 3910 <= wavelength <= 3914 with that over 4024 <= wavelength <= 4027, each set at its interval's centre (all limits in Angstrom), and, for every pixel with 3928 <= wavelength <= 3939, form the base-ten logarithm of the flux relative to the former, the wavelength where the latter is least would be 3936.64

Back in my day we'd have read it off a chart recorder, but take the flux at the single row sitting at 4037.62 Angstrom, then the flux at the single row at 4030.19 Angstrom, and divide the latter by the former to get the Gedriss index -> 1.03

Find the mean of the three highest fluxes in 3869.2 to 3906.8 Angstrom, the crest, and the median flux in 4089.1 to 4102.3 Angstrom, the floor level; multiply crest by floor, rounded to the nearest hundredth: 3.76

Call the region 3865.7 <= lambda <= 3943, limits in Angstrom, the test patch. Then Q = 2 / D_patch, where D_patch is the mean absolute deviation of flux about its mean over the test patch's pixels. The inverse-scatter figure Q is 19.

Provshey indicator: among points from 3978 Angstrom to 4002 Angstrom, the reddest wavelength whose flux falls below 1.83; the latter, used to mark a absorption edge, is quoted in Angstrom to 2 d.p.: 4000.60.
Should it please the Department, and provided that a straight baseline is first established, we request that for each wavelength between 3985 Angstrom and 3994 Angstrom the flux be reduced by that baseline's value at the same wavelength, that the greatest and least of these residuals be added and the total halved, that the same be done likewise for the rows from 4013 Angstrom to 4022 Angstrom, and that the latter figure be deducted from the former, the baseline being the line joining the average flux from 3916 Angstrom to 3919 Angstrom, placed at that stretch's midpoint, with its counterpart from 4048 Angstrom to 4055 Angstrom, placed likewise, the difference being 0.00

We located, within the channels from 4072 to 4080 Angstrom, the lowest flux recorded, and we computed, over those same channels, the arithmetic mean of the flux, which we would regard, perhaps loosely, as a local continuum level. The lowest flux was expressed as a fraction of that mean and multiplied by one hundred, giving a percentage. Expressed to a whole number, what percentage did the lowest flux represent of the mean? 98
